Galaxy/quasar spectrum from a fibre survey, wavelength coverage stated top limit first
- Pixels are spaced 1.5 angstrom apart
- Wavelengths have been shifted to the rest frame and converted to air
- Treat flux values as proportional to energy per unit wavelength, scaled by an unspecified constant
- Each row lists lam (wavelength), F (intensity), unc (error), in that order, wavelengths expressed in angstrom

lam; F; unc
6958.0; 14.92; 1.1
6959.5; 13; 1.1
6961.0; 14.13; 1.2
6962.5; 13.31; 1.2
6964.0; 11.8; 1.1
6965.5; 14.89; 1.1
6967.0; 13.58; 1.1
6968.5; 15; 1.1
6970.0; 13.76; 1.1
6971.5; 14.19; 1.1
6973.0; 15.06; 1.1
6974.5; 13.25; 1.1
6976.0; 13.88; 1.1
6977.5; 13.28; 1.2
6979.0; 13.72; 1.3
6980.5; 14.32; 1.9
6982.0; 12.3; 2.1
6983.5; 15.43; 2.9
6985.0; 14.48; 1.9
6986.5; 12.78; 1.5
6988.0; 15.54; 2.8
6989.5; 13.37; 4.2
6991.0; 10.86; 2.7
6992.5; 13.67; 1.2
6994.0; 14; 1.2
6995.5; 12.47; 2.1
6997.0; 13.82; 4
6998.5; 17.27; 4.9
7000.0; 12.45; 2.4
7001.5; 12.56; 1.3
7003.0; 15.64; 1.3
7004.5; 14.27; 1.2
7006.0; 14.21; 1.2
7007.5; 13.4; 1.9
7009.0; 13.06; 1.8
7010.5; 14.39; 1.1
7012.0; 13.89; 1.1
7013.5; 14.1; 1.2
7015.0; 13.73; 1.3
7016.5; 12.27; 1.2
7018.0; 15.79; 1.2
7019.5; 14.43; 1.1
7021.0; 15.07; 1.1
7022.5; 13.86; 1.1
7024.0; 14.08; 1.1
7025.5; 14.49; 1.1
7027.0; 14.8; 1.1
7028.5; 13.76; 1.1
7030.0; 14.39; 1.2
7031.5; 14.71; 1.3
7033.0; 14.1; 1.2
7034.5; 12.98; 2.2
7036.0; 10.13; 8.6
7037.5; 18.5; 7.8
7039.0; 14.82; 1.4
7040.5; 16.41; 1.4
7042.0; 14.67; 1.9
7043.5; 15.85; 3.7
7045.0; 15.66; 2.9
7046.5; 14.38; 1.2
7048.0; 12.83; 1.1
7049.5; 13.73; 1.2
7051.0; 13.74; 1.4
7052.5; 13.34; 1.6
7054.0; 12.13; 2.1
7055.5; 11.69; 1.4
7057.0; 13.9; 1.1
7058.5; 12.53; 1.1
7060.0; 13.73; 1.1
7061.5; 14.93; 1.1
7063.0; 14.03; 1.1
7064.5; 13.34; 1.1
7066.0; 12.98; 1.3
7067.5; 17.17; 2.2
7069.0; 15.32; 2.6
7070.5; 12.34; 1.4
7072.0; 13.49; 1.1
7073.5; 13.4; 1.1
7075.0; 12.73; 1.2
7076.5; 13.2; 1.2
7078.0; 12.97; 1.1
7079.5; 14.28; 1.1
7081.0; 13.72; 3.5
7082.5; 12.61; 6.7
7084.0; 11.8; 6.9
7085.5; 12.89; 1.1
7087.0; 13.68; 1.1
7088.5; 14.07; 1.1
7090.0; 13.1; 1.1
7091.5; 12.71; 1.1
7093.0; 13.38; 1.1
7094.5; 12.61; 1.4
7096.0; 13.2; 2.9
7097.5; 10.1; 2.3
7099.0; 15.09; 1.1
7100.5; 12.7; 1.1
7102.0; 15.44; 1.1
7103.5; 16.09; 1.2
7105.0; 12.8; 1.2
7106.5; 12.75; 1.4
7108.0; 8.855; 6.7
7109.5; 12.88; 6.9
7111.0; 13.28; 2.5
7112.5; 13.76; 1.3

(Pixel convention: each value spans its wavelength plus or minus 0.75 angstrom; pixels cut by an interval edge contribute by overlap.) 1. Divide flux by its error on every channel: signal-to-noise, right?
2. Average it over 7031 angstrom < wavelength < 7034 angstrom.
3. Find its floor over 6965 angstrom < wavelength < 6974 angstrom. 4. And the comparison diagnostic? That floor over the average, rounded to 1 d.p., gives 1.1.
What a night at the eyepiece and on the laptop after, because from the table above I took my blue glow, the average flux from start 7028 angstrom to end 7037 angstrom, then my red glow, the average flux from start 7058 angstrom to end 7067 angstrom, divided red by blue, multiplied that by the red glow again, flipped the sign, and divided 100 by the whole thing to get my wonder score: -7.2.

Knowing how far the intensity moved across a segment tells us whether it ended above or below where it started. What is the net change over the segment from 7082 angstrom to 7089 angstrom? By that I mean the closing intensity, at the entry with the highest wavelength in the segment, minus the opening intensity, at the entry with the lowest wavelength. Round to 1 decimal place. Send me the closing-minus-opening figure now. 1.5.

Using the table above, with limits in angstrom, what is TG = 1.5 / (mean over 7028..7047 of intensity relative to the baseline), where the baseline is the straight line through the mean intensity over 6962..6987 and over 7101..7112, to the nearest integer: 1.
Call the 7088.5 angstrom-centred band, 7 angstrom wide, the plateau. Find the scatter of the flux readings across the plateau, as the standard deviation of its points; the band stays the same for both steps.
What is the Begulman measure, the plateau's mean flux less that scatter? 12.8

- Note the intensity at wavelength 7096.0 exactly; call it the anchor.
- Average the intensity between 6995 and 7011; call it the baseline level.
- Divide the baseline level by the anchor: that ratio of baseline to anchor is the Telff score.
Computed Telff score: 1.06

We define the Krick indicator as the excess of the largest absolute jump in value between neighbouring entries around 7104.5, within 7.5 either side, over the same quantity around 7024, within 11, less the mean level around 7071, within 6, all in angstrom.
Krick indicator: -12.36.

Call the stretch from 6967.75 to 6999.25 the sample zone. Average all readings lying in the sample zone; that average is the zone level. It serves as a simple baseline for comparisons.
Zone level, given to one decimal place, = 13.9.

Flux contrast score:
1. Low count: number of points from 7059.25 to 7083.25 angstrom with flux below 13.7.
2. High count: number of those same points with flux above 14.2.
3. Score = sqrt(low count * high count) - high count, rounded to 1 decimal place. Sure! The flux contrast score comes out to 2.0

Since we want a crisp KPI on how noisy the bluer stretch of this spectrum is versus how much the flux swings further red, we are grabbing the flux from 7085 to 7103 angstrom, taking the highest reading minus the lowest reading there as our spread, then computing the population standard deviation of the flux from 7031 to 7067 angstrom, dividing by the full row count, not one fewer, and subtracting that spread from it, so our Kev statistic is -3.7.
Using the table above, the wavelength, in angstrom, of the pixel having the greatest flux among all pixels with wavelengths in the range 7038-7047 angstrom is 7040.5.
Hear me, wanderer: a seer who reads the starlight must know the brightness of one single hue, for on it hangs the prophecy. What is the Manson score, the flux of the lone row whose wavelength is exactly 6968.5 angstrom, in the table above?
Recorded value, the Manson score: 15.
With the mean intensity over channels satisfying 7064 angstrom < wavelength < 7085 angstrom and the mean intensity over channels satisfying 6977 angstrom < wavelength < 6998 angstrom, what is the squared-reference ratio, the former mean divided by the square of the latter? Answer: 0.073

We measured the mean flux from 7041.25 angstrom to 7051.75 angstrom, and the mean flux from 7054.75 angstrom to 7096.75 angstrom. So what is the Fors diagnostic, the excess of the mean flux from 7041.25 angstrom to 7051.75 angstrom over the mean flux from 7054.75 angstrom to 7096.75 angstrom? 1.0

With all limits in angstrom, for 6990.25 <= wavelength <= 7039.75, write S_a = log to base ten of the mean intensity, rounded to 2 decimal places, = 1.15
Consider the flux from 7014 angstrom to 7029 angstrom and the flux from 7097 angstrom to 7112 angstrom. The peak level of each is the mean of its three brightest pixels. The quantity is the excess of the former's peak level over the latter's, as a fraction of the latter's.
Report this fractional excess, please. -0.021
